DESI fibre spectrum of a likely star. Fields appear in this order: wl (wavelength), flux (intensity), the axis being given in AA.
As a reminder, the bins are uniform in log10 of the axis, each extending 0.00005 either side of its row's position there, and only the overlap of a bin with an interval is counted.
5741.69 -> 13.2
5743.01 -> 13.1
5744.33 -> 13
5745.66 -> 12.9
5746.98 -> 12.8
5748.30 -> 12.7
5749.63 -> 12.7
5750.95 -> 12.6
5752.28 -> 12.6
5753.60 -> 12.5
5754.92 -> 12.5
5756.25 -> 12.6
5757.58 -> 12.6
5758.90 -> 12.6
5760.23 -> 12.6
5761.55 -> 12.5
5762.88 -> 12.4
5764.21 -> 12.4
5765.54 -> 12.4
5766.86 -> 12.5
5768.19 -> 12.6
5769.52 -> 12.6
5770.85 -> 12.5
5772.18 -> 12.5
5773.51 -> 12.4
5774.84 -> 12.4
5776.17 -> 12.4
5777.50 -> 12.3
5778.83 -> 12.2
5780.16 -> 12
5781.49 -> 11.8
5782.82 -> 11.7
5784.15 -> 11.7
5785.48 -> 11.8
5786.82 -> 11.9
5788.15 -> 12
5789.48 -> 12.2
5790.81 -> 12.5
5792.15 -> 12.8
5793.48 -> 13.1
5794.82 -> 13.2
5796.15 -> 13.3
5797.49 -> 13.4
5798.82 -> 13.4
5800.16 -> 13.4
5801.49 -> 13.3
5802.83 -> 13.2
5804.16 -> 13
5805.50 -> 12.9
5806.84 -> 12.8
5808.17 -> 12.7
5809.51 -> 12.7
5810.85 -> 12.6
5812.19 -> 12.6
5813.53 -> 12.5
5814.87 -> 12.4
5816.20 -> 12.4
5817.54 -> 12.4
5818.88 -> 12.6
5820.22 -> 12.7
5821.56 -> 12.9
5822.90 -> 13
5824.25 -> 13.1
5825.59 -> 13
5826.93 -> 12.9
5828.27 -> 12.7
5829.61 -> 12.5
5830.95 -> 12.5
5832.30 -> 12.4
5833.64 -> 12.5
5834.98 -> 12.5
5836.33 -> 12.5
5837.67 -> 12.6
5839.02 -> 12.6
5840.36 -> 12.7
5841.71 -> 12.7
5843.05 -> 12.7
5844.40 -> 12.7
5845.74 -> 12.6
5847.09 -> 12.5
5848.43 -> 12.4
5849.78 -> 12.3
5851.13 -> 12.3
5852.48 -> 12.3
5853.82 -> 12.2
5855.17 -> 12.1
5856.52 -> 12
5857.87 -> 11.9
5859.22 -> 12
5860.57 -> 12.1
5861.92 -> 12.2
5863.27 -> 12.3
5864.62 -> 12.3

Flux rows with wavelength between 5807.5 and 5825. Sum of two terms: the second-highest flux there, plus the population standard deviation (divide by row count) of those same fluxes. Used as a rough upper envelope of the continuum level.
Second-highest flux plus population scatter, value 13.2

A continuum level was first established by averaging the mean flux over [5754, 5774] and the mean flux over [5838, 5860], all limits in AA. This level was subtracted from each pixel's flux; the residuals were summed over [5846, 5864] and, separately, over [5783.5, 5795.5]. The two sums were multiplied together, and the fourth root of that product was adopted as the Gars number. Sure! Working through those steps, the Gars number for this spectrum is 1.3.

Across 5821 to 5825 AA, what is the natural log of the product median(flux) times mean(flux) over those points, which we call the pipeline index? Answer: 5.13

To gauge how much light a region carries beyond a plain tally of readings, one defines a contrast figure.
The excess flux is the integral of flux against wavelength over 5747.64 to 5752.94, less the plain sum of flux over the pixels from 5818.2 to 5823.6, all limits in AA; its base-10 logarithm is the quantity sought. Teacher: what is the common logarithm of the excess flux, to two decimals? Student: 1.20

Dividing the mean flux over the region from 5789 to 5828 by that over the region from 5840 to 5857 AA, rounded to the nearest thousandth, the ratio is 1.035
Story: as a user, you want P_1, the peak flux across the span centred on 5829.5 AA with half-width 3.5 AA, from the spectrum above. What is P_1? 12.9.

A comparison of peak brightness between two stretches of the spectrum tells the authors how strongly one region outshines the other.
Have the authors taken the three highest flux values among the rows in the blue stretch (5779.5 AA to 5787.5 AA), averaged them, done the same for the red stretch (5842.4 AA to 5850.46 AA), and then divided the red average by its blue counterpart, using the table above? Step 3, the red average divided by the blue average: 1.06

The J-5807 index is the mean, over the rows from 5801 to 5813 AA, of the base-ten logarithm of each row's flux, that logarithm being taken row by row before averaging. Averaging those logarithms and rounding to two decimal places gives 1.11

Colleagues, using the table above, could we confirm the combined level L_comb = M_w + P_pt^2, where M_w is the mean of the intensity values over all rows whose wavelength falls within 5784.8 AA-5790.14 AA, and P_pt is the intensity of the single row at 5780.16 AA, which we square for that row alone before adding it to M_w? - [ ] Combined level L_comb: 156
